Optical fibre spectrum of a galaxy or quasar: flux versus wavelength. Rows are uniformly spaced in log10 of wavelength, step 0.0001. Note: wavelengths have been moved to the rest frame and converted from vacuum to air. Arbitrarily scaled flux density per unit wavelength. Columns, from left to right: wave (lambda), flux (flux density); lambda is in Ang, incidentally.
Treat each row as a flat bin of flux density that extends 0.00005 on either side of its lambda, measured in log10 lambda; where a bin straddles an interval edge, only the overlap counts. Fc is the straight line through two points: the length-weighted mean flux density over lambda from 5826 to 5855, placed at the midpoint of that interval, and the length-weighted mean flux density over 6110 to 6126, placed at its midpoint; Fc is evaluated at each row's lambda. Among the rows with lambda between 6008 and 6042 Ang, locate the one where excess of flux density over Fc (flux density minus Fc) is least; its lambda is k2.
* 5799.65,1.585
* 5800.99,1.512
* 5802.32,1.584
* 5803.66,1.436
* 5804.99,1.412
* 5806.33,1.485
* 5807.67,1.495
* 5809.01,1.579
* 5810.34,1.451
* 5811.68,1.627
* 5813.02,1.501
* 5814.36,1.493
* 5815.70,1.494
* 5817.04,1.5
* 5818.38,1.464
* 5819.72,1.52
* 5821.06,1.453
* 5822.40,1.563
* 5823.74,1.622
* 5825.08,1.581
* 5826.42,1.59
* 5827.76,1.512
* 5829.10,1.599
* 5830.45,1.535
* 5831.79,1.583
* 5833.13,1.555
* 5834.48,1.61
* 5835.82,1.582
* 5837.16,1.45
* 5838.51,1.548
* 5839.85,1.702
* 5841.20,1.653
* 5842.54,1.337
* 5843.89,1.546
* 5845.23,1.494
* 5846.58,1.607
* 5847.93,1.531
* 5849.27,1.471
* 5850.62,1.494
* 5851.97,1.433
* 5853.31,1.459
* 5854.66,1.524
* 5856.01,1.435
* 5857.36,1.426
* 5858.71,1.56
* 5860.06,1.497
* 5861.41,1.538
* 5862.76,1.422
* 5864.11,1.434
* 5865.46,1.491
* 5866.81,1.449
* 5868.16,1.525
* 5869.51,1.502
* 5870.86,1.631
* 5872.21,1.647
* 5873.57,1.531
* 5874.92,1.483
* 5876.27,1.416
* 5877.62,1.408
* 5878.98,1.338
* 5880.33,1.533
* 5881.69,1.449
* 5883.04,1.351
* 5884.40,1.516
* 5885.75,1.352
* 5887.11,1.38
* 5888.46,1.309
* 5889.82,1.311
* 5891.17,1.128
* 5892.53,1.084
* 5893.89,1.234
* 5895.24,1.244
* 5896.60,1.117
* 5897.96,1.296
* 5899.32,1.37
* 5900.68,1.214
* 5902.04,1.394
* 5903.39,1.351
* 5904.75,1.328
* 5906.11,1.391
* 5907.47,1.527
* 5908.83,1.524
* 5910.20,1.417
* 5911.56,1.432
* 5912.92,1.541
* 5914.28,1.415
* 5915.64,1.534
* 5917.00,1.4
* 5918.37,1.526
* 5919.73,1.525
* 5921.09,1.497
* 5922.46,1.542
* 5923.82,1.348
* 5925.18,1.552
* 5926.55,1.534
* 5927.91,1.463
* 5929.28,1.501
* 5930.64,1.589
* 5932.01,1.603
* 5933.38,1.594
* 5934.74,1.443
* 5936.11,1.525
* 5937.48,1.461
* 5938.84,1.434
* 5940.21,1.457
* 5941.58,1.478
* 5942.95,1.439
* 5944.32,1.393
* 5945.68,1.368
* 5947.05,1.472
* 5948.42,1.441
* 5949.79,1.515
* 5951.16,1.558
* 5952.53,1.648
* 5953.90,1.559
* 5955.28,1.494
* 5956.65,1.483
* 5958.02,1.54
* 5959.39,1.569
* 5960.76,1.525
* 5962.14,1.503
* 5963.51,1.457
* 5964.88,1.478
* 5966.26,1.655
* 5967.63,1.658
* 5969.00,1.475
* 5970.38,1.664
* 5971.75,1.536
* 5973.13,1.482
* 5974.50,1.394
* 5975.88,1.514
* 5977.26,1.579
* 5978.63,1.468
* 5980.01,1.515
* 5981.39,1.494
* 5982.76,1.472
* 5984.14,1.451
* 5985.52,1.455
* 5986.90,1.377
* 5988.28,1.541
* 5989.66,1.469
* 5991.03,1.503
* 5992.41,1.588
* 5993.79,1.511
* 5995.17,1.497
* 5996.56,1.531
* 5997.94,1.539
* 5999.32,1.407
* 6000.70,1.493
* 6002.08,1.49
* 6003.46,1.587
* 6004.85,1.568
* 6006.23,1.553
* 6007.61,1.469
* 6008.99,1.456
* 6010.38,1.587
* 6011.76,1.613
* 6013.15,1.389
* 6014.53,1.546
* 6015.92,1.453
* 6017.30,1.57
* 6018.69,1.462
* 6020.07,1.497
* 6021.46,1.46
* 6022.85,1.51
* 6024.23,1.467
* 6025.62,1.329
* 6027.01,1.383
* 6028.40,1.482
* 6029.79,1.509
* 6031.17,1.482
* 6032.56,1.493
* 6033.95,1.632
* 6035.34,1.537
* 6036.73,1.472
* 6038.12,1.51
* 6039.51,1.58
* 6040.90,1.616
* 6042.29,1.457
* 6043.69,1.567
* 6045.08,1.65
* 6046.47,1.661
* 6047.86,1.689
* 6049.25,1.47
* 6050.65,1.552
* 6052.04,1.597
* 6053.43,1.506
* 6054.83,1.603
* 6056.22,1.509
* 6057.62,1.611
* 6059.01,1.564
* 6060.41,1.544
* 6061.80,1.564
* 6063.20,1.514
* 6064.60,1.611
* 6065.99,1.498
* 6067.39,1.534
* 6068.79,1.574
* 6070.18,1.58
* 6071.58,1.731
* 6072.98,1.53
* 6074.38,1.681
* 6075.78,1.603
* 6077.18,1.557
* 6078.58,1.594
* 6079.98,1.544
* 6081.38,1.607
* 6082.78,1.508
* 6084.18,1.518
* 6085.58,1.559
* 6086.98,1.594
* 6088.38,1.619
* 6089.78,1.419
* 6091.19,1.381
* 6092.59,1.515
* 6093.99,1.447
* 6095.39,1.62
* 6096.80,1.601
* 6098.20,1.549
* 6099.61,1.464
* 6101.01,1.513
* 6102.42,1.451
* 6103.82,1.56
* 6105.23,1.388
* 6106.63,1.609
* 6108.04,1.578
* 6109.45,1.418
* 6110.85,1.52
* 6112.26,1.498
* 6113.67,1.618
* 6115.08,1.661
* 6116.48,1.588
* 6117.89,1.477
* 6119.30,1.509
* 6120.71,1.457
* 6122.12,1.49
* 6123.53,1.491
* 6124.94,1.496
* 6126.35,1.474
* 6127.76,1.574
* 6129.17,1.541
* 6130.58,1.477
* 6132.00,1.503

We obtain 6025.62 Ang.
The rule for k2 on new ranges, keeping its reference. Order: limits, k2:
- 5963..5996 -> 5986.90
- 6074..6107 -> 6091.19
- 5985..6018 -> 5986.90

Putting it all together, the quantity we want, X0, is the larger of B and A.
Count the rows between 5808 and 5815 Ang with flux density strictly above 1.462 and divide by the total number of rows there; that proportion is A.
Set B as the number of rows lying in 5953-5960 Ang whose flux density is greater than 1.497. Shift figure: 3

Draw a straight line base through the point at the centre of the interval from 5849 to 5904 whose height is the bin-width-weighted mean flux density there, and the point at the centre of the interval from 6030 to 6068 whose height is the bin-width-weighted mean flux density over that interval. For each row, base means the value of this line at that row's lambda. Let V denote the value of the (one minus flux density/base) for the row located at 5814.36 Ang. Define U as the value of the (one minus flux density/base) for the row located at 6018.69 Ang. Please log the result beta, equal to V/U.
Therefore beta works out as -2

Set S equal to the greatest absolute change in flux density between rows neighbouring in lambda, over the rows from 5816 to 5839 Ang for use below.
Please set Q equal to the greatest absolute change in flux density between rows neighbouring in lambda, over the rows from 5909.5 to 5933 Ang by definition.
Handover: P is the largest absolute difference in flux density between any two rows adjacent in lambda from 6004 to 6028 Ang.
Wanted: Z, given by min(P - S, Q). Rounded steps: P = 0.224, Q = 0.204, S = 0.13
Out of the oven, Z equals 0.09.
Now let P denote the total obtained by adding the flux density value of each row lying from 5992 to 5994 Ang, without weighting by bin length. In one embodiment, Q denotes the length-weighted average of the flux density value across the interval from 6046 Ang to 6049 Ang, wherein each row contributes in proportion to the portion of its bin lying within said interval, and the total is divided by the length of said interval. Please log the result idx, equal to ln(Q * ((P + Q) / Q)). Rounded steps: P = 3.10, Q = 1.65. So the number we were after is 1.56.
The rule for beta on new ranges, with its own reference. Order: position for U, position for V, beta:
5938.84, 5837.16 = -3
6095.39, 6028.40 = -2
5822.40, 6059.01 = 0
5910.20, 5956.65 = 0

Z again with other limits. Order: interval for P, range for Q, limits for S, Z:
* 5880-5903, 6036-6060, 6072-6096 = -0.02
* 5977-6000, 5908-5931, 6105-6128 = -0.06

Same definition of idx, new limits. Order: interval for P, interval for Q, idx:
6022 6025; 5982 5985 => 1.49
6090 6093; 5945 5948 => 1.46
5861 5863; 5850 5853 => 1.49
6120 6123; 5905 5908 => 1.48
